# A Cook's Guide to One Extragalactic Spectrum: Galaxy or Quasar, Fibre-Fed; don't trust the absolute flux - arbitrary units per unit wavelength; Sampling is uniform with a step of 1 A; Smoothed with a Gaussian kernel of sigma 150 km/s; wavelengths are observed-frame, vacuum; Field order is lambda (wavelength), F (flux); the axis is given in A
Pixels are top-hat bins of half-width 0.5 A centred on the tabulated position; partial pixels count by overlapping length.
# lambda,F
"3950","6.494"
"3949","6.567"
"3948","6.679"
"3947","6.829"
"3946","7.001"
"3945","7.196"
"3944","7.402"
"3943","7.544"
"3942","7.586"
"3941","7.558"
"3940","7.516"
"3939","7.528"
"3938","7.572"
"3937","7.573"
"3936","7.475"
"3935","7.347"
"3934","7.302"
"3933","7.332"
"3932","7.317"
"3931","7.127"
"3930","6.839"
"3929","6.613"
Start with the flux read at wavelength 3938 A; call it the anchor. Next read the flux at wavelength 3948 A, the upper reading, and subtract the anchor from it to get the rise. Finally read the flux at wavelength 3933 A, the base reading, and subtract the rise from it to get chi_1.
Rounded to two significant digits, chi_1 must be 8.2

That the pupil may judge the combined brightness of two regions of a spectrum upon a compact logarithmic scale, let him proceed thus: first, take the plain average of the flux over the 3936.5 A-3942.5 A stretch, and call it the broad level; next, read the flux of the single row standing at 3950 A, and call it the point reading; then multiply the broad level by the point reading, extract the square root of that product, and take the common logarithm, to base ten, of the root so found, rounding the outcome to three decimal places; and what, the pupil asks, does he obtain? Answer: 0.845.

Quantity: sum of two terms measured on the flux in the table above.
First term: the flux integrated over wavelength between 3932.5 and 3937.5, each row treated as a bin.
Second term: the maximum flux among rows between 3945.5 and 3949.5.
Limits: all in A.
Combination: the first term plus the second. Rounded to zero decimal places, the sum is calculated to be 44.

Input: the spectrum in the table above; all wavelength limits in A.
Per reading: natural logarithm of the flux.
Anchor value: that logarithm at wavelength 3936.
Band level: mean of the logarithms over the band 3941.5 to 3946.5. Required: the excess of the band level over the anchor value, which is -0.02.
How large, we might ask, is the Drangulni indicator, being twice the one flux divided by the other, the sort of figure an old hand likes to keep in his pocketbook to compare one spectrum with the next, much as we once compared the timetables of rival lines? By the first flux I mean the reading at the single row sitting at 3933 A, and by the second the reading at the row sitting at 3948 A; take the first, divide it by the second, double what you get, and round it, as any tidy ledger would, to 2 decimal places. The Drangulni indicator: 2.20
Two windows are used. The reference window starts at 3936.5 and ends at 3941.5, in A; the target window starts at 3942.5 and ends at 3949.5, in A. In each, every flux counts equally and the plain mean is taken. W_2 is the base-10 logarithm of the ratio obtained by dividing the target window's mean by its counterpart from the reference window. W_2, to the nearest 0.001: -0.031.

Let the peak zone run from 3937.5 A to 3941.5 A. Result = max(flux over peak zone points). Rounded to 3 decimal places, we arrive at 7.572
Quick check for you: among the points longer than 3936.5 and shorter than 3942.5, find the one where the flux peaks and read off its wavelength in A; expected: 3942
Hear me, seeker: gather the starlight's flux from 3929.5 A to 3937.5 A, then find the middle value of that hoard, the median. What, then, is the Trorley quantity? 7.32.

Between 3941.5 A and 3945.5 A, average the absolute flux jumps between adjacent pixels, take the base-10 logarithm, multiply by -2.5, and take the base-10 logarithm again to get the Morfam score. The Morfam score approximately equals 0.35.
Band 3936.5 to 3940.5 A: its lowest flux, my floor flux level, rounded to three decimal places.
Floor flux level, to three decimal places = 7.516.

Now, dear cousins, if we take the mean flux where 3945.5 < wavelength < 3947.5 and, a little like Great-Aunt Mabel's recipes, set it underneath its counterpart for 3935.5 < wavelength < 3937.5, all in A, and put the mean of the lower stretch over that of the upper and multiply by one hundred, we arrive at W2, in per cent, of 109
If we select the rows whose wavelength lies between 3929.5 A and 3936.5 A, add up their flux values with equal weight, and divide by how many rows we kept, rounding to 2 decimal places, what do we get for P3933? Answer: 7.25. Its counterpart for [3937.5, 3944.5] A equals 7.53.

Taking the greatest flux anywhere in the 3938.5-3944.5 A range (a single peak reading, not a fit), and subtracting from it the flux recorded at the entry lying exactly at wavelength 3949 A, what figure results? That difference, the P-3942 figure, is 1.0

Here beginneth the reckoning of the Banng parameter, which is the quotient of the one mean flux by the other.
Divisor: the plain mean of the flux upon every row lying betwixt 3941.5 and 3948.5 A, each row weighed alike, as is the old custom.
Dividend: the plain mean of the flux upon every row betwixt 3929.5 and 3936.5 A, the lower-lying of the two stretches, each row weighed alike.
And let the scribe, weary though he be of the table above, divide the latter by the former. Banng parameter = 1.01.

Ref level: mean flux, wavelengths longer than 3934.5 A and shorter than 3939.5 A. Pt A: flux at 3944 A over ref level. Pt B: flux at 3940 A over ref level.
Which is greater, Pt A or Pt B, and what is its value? 1.00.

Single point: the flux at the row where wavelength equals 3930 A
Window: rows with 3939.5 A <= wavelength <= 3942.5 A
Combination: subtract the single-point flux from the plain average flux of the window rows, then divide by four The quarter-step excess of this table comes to 0.18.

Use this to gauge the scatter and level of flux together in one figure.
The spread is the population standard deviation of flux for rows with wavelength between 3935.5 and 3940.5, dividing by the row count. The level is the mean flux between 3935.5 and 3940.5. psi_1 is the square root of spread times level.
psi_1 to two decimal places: 0.53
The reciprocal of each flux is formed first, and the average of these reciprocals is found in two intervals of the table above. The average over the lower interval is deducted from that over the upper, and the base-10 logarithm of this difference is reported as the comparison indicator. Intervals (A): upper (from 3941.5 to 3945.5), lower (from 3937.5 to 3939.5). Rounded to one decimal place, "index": -2.7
